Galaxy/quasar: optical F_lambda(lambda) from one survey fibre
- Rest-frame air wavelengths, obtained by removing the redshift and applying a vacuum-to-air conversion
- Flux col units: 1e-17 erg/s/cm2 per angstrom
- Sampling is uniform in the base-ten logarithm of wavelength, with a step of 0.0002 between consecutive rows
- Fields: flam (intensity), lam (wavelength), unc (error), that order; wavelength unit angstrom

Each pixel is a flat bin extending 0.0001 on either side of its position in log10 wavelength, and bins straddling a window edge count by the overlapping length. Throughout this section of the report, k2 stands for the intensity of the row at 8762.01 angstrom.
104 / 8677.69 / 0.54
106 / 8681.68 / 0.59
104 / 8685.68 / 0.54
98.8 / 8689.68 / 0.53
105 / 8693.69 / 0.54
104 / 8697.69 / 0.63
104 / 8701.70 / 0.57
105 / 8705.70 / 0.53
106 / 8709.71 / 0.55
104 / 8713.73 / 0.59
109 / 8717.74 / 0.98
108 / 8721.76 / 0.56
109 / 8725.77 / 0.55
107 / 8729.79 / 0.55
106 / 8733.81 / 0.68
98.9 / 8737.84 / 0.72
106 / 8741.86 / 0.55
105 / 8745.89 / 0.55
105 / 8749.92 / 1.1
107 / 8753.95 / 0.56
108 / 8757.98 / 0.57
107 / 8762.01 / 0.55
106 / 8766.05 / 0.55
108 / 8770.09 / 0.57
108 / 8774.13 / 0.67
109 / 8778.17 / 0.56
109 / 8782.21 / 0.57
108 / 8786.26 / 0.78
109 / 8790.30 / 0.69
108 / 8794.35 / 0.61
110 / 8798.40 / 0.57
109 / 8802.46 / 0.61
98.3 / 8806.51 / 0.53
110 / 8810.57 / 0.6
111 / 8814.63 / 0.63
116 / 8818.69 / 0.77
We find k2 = 107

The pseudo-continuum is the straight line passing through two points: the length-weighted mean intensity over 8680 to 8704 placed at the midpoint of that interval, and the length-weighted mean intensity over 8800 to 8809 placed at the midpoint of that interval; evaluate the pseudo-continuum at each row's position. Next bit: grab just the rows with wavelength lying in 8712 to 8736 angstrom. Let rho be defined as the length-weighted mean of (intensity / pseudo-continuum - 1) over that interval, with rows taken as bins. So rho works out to 0.032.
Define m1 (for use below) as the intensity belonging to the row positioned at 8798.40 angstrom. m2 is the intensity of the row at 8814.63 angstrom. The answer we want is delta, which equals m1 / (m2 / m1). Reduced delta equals 109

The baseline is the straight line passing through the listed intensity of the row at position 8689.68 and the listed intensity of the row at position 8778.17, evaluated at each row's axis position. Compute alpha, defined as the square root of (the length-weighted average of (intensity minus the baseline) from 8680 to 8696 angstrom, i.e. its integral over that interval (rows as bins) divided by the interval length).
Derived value 2.19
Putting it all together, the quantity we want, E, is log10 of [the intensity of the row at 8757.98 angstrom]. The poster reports 2.03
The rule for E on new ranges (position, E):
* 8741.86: 2.03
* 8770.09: 2.03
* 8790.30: 2.04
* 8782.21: 2.04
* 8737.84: 2.00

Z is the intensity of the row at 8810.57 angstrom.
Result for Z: 110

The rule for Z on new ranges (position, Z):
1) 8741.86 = 106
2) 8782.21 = 109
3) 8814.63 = 111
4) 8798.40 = 110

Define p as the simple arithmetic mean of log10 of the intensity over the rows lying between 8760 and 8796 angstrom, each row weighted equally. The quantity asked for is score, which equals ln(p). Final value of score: 0.710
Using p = 2.03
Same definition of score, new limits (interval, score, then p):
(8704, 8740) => 0.705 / 2.02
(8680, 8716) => 0.702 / 2.02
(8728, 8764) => 0.705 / 2.02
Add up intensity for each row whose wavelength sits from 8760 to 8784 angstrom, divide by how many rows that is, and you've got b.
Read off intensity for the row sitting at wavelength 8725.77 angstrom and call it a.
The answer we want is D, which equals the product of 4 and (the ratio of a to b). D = 4.04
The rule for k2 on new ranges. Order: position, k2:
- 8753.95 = 107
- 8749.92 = 105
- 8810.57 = 110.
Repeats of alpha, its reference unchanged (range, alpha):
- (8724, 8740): 1.22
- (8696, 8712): 2.07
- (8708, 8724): 2.23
